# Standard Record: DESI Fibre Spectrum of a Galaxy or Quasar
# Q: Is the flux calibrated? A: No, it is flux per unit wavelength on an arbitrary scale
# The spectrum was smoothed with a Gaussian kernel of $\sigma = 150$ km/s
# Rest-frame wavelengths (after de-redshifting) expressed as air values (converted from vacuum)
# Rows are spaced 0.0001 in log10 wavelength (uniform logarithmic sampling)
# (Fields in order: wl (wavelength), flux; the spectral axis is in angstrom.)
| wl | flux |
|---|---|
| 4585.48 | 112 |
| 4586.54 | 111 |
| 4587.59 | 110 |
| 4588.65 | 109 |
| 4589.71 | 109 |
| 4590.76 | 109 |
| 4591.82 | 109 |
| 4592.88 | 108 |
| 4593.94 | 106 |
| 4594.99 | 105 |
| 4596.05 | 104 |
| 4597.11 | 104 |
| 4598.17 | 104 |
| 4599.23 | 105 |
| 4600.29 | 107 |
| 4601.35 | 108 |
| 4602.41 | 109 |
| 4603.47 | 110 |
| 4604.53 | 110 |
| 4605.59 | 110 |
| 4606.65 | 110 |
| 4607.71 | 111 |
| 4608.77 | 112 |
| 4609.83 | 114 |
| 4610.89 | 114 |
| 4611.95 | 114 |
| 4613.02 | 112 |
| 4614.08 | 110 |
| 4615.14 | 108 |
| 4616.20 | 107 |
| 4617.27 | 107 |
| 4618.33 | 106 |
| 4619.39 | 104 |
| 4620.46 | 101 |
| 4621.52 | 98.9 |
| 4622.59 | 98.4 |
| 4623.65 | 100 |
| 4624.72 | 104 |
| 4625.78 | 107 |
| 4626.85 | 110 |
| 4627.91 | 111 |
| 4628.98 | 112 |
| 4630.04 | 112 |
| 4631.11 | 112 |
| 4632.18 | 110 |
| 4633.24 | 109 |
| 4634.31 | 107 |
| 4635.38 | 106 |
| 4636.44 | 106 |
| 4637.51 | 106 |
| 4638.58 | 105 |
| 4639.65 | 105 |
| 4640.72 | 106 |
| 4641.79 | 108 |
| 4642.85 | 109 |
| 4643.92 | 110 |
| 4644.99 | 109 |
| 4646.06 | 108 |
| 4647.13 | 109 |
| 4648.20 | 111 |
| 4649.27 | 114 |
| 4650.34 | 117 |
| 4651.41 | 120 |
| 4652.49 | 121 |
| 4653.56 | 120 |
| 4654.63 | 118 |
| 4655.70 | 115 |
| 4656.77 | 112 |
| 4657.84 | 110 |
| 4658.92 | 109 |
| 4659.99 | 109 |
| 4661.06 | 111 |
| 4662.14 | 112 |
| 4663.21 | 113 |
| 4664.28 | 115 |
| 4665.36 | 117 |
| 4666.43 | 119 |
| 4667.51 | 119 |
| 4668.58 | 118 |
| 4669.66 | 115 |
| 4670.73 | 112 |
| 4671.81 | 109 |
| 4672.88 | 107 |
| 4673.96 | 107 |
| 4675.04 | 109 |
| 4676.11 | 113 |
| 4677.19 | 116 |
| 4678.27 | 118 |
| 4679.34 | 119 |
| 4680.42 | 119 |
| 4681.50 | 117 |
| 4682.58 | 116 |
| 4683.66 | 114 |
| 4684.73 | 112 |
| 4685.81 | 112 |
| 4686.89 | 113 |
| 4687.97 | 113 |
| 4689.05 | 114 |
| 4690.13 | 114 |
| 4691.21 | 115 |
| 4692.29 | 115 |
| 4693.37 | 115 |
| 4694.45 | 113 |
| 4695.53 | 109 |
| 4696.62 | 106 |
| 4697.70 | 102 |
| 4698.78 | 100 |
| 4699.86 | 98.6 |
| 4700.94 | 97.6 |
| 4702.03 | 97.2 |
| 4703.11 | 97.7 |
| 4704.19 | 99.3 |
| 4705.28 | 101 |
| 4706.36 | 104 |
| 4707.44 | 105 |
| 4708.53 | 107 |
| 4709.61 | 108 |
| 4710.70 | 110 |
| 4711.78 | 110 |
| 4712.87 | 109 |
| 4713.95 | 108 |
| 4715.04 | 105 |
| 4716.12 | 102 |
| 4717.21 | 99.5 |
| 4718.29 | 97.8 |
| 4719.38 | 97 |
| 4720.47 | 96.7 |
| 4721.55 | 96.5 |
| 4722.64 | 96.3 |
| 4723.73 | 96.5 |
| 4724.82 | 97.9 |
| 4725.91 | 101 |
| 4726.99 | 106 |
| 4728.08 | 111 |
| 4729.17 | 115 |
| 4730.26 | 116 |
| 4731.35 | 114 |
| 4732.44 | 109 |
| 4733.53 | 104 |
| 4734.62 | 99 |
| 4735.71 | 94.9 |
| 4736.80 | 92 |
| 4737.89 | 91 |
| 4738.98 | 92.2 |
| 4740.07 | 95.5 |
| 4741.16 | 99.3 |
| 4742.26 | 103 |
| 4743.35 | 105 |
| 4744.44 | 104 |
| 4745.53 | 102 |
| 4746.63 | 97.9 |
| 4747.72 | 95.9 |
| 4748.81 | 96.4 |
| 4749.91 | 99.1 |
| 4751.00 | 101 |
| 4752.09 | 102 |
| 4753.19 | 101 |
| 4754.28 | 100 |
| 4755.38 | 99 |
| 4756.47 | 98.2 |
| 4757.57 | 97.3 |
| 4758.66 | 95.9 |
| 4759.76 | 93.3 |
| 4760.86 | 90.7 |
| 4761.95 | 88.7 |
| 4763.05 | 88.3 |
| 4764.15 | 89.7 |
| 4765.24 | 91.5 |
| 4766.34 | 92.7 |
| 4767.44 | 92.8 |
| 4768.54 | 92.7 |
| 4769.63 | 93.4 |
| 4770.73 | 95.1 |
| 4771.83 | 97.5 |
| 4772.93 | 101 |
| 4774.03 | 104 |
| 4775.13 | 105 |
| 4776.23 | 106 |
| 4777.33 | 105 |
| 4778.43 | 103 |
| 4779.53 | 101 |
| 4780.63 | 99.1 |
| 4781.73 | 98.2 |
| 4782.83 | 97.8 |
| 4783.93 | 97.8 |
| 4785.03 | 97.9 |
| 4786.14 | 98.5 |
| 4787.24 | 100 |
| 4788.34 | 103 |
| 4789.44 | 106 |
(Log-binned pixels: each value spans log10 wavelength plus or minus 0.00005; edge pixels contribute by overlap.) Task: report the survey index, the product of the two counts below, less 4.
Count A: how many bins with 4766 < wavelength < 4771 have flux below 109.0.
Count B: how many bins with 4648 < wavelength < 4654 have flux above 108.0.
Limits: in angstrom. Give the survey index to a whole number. 26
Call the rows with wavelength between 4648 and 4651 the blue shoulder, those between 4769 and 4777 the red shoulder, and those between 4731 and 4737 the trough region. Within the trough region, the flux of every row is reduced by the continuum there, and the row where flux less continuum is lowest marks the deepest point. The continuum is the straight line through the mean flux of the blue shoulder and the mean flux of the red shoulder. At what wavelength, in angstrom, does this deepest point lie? 4736.80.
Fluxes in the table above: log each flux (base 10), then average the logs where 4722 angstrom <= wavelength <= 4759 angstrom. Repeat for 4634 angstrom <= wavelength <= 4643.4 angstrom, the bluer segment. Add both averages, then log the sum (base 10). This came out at 0.605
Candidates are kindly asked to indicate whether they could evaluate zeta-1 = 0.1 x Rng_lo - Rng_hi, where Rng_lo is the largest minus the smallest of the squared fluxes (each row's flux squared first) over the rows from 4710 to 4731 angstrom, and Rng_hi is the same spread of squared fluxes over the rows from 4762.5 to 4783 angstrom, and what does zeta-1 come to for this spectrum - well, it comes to -3021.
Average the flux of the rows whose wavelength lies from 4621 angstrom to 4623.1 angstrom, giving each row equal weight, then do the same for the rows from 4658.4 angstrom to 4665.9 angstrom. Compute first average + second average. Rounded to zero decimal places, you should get 211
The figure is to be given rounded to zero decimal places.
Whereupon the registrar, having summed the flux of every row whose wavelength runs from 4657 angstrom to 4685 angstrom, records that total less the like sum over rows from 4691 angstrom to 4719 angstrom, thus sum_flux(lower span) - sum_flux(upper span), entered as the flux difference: 223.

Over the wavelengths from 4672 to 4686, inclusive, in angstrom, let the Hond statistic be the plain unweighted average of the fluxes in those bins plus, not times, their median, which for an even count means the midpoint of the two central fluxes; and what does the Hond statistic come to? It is 228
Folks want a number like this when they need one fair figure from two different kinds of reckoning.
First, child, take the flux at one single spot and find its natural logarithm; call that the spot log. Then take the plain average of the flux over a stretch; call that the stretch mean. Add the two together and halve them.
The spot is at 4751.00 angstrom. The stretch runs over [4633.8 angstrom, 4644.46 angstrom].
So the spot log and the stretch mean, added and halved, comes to 55.7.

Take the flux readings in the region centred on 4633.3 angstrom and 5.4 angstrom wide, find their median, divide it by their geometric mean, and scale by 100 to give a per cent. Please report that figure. 100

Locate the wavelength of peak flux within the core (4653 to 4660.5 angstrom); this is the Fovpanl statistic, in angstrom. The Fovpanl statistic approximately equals 4653.56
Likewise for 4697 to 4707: 4706.36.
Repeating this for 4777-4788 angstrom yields 4777.33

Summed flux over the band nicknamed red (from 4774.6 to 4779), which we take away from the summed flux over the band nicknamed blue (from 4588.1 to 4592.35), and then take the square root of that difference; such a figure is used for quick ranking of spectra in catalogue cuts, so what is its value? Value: 4.1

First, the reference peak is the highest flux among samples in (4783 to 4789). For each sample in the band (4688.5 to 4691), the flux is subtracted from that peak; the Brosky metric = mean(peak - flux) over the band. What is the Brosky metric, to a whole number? -11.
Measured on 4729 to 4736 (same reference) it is -4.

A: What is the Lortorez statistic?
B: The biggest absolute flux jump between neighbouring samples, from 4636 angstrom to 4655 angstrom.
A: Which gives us 3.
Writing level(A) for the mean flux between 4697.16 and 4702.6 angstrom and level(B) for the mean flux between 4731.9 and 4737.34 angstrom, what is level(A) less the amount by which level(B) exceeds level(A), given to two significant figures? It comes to 98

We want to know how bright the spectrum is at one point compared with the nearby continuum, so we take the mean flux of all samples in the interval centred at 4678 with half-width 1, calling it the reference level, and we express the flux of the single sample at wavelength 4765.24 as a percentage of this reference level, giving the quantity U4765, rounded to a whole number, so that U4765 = 78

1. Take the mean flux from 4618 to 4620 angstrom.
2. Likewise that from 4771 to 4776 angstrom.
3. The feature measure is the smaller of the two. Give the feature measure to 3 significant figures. 102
